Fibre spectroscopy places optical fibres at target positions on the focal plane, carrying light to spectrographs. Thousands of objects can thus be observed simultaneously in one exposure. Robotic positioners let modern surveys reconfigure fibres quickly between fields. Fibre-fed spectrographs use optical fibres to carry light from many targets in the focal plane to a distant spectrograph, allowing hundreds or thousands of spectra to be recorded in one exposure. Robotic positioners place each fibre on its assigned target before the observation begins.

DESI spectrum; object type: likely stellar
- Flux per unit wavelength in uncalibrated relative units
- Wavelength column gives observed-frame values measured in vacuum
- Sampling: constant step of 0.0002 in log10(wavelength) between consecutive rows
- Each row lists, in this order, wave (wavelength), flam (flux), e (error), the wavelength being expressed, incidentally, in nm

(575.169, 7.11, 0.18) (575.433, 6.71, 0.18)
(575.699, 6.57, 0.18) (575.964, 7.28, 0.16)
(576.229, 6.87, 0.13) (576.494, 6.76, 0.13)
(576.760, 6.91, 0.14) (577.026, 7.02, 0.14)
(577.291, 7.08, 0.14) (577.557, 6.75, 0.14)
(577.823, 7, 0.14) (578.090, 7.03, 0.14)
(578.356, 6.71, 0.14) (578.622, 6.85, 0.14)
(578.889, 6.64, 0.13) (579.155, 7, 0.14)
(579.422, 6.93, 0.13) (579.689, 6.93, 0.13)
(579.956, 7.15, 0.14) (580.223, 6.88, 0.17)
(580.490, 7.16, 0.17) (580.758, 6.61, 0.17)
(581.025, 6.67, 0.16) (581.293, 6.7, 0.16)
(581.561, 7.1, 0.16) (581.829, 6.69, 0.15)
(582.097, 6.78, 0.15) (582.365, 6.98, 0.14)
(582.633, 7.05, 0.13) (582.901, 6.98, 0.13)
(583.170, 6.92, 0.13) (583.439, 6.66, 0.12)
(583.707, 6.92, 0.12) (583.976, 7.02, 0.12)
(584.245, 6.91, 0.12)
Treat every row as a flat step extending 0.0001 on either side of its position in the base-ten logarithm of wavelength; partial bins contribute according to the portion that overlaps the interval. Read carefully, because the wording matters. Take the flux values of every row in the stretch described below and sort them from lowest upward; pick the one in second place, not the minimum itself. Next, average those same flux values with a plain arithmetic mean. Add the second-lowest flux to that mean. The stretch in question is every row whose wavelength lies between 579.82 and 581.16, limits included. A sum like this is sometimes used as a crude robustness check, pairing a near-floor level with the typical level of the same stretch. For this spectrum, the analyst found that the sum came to 13.6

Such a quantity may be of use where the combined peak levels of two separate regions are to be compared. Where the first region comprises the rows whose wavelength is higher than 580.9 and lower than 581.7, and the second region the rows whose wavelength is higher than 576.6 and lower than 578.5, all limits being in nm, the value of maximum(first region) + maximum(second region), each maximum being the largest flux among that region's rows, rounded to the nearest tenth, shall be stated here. 14.2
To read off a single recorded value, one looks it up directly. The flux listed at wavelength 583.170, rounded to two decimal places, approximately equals 6.92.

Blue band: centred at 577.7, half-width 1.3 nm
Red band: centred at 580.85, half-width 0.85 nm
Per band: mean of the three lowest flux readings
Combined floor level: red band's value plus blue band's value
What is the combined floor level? 13.36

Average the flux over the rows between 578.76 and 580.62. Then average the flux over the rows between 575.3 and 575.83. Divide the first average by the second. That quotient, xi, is 1.05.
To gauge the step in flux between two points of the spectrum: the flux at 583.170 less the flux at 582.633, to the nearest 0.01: -0.13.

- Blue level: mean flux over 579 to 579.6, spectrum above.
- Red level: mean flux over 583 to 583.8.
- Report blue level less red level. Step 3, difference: 0.1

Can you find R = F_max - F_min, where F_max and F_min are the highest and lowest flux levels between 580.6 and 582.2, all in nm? 0.49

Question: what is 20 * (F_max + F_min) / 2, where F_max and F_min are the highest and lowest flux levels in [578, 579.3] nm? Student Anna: 137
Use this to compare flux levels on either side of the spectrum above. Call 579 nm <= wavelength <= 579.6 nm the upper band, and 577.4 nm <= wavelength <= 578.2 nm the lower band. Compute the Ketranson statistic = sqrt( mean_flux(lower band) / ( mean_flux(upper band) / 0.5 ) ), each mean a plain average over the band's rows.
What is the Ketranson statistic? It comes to 0.705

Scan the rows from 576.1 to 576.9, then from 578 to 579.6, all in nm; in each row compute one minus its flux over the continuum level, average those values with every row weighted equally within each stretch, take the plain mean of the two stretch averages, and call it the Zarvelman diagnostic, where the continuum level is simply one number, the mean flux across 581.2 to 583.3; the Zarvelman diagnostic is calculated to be 0.007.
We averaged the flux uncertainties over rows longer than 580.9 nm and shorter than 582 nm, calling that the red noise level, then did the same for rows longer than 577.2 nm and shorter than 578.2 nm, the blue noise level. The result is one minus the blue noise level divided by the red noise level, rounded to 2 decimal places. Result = 0.11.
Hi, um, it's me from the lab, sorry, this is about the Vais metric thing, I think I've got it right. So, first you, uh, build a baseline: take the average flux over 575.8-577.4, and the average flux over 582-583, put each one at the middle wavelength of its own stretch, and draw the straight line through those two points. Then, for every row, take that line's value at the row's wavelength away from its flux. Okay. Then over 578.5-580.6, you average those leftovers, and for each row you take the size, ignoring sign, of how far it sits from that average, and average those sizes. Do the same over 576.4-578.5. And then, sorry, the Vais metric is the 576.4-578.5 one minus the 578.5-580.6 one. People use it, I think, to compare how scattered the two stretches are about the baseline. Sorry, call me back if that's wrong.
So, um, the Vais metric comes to 0.004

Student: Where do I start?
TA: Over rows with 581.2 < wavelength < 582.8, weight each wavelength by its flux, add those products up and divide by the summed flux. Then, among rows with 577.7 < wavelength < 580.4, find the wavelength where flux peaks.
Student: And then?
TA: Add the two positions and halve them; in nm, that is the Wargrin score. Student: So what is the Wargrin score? 580.96 nm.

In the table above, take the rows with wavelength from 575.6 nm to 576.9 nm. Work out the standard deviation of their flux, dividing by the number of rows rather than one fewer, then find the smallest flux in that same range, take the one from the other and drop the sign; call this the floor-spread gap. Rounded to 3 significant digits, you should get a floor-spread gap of 6.34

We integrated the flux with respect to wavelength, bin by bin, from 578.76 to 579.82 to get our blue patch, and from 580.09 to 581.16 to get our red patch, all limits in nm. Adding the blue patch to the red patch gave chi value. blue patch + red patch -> 14.6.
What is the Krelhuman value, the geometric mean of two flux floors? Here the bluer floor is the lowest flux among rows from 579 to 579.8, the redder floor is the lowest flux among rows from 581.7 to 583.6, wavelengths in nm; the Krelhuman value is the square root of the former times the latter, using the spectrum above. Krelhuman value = 6.79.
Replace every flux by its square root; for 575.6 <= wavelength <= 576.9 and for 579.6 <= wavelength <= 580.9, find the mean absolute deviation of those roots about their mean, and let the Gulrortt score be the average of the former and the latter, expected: 0.032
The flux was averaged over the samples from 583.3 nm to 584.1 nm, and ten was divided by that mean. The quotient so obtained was 1.46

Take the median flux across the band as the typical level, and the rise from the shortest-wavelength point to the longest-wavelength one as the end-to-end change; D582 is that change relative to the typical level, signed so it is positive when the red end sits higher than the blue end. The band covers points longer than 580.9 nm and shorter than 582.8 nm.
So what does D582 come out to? 0.056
